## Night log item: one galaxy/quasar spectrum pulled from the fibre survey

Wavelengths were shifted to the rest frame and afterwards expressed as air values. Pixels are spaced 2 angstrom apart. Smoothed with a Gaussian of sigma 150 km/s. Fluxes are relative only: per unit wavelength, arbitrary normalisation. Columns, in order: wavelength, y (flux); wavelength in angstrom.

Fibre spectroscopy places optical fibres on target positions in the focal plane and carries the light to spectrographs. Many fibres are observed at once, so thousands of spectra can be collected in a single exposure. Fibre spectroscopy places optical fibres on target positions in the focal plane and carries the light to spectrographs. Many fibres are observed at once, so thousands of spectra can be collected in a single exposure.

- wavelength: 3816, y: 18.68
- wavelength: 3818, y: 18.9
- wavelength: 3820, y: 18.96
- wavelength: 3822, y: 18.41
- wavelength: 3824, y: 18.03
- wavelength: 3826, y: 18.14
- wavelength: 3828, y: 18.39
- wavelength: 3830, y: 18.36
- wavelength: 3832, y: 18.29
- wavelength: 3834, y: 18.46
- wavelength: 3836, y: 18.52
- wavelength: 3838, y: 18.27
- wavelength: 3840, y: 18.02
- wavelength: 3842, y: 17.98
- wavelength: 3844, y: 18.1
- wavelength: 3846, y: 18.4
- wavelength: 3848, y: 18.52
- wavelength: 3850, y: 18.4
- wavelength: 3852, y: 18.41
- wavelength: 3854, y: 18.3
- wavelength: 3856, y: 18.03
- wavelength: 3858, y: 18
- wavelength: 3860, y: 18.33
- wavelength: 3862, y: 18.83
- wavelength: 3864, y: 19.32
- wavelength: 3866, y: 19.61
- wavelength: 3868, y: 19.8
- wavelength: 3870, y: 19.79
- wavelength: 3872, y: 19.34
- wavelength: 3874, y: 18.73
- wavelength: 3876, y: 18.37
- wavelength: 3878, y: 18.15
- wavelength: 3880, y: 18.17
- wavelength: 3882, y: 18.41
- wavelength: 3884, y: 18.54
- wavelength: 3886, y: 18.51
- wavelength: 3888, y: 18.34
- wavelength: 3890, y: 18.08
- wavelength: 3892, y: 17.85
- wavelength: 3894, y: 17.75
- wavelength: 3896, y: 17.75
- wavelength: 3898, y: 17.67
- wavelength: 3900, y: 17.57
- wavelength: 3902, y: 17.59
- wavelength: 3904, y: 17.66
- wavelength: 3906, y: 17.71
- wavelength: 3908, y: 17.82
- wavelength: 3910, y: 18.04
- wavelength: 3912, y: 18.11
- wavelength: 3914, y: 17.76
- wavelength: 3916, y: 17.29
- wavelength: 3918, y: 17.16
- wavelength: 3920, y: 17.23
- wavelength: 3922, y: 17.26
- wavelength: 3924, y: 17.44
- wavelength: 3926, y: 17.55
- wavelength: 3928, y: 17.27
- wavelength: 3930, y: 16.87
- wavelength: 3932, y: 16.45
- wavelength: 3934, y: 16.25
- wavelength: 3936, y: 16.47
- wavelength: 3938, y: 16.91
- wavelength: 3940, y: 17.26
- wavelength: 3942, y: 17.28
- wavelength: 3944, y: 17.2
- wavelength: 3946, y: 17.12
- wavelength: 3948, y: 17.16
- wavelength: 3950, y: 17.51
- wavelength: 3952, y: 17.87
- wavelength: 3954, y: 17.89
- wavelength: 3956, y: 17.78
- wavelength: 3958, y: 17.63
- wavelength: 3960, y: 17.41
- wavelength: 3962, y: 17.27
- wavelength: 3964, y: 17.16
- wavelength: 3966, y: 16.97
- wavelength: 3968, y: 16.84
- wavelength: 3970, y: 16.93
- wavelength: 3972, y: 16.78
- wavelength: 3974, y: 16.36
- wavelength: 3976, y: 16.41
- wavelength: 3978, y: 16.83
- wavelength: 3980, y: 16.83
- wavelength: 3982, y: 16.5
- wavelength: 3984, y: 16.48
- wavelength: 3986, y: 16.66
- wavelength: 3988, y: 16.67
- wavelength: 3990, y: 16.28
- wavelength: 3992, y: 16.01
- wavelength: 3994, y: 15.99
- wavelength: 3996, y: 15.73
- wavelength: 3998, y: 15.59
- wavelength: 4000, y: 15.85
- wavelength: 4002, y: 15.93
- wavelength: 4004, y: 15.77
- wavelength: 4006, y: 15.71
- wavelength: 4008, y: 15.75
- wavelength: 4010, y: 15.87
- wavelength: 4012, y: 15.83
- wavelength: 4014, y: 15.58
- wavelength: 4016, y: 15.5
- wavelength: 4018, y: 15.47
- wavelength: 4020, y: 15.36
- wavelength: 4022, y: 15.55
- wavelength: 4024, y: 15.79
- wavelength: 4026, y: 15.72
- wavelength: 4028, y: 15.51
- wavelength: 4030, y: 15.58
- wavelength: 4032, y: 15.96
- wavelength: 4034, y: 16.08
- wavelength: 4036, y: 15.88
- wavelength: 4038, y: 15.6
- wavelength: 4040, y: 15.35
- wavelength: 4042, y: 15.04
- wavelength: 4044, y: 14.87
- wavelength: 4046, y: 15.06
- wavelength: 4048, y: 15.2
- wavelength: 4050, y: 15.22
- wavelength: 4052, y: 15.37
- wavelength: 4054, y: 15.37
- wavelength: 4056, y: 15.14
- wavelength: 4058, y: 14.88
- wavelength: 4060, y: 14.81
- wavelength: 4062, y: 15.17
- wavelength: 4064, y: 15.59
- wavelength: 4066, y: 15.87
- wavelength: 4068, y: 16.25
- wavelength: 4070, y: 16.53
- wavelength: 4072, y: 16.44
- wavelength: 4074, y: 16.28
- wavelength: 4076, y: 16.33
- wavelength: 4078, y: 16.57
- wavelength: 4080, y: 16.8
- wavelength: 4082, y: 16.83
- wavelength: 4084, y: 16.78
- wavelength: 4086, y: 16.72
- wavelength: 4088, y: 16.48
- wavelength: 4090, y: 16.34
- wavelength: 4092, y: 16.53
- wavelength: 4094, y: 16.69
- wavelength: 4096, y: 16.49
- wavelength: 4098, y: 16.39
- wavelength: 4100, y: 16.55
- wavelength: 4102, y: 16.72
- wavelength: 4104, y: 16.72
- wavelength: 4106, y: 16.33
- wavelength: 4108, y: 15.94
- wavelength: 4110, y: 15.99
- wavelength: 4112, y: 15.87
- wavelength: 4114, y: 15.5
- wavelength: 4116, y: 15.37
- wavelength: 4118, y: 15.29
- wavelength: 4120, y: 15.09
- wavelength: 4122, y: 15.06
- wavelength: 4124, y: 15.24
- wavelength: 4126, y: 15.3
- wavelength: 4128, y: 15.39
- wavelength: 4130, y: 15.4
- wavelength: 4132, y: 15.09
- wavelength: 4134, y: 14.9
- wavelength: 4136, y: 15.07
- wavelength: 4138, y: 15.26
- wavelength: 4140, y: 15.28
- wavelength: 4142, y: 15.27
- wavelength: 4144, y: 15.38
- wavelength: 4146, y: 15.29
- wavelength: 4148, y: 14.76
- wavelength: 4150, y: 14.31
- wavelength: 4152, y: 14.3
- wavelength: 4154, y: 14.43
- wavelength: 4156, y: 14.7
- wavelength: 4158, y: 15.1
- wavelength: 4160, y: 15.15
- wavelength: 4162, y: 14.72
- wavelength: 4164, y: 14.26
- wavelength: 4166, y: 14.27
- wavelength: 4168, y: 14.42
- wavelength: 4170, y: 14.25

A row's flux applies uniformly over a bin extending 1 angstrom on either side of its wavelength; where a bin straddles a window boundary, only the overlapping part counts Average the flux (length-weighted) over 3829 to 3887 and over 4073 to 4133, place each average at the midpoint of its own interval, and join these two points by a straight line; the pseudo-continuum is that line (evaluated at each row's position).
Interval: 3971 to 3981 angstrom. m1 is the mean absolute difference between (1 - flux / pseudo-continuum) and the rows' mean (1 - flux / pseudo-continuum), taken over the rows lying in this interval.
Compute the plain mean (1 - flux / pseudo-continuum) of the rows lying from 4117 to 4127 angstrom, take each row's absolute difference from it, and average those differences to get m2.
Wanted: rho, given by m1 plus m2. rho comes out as 0.019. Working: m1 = 0.012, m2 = 0.0066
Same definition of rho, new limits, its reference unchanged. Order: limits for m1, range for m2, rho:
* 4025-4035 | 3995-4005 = 0.020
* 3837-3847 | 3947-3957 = 0.023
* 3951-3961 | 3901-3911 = 0.016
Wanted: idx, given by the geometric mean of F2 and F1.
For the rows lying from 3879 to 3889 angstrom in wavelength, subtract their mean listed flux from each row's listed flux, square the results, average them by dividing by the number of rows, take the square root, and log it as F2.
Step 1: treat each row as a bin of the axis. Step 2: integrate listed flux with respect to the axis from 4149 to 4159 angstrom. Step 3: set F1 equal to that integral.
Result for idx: 4.4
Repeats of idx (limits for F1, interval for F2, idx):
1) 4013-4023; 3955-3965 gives 5.9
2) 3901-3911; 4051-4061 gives 6.5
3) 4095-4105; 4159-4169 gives 7.5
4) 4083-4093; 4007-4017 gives 4.9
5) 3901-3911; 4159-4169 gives 7.7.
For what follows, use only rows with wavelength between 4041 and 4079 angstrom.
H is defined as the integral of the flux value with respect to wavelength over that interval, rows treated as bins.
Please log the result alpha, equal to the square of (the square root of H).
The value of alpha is 592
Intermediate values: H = 592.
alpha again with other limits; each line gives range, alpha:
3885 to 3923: 674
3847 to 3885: 710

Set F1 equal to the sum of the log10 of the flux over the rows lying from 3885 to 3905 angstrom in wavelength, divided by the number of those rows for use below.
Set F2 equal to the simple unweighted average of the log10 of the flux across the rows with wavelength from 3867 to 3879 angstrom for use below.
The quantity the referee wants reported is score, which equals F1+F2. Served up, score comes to 2.53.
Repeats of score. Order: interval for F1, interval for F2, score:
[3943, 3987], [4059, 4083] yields 2.44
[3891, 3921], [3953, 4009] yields 2.47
